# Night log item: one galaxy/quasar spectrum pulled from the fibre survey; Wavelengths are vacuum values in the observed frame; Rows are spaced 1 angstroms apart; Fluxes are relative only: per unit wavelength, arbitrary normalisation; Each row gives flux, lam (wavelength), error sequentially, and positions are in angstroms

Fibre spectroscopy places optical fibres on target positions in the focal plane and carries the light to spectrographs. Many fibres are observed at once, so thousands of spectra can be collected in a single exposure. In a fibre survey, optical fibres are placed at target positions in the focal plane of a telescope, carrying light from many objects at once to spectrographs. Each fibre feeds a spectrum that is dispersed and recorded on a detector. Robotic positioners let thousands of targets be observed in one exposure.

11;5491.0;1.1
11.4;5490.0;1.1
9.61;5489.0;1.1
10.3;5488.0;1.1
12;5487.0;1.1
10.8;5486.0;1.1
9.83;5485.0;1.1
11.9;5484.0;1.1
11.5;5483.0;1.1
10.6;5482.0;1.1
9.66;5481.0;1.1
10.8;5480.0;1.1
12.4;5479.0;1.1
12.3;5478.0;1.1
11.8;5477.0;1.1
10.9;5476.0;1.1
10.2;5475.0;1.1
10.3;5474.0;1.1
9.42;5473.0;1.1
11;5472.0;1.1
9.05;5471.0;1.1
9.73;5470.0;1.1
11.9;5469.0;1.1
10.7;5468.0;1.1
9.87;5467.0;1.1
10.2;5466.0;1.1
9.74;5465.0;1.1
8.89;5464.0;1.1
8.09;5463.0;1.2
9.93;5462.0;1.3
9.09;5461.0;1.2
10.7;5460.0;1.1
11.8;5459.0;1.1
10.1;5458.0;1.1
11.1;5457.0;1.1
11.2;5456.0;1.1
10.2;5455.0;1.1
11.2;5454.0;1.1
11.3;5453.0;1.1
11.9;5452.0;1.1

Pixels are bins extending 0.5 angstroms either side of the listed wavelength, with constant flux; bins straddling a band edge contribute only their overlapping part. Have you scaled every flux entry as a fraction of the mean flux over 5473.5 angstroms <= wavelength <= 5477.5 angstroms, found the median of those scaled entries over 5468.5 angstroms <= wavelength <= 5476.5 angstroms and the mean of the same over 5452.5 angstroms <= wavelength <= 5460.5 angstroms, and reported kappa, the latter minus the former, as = 0.06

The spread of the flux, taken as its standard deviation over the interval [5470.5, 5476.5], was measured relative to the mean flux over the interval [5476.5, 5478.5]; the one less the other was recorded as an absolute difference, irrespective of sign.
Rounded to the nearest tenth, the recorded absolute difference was 11.3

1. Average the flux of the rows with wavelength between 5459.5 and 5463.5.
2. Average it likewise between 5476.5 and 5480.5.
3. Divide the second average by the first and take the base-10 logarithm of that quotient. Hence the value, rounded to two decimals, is 0.10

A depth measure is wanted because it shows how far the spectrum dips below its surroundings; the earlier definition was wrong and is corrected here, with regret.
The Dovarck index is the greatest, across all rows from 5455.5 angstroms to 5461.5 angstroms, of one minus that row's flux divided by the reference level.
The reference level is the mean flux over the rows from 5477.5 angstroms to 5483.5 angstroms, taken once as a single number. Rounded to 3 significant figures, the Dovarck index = 0.189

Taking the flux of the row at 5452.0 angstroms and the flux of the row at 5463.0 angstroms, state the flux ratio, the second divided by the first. 0.68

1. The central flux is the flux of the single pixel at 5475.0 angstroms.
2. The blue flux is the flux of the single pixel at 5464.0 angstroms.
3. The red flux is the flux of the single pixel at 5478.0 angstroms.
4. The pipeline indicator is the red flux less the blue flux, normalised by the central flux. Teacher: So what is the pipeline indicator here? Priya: 0.33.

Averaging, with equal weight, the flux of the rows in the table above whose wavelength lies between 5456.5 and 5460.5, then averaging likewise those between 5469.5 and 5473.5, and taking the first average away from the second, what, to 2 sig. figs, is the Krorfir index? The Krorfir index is -1.1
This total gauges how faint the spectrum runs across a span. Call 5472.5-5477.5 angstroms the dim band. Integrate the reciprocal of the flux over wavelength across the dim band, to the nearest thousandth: 0.478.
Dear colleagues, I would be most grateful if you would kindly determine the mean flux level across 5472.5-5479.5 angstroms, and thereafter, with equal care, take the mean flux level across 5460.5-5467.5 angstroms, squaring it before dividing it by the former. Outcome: 8.0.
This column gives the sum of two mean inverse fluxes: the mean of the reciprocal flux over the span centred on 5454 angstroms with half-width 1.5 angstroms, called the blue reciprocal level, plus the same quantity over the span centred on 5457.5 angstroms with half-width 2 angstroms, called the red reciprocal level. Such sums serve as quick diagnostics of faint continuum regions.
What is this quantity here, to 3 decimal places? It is 0.183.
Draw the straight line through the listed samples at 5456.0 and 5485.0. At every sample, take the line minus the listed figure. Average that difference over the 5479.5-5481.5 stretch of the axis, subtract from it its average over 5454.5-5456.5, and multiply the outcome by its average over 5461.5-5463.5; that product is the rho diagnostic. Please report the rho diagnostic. -1.3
